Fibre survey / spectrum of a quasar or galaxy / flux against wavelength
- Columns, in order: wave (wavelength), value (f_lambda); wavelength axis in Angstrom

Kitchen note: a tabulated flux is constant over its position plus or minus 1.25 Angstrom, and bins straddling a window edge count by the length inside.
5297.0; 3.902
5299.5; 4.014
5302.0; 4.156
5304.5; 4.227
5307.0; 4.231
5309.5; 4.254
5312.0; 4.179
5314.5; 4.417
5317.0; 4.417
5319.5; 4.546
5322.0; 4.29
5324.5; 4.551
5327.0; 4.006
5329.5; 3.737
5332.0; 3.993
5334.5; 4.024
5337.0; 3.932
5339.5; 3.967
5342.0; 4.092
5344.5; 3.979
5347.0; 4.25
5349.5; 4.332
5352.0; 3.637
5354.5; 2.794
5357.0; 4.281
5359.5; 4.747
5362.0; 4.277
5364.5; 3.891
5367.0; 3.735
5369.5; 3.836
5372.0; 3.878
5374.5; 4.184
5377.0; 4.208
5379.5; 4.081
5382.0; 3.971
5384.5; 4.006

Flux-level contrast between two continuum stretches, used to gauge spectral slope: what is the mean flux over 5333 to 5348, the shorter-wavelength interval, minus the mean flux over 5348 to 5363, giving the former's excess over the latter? 0.03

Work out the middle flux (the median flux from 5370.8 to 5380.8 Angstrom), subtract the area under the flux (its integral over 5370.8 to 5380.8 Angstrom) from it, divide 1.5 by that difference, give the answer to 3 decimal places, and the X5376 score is -0.041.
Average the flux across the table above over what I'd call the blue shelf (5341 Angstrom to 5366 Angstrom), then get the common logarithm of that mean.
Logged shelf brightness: 0.605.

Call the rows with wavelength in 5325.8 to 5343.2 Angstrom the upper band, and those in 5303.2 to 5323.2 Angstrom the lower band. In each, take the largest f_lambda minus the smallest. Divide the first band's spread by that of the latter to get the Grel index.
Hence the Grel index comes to 1.0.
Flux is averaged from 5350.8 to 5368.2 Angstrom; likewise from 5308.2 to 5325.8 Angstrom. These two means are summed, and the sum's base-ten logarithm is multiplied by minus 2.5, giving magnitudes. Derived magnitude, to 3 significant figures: -2.30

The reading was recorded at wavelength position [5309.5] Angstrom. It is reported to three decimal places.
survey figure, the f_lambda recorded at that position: 4.254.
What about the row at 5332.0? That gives 3.993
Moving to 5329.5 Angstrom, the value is 3.737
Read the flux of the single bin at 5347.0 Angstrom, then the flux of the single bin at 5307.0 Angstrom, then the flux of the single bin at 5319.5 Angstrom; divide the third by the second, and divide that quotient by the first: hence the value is 0.25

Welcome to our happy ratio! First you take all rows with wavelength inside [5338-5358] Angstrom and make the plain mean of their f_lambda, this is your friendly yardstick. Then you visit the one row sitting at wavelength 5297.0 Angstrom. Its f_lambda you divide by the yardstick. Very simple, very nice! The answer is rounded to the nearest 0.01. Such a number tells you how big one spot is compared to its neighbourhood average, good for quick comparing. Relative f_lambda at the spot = 1.00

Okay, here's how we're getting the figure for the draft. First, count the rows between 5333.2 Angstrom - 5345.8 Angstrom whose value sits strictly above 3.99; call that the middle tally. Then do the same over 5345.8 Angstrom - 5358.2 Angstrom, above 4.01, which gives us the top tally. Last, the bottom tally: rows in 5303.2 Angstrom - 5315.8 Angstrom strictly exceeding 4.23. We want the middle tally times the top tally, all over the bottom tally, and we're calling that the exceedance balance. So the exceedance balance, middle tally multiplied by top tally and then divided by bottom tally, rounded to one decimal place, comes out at 2.0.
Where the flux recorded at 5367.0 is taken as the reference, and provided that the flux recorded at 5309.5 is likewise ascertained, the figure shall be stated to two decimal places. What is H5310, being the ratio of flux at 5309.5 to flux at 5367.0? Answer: 1.14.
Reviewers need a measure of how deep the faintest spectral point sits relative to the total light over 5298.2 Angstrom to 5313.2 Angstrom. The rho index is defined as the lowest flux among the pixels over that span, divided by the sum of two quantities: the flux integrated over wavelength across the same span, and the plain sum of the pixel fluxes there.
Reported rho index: 0.046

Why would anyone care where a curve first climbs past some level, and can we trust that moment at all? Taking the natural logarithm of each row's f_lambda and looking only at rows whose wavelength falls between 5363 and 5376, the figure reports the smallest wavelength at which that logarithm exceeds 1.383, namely 5374.5 Angstrom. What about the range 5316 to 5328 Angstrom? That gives 5317.0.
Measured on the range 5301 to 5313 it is 5302.0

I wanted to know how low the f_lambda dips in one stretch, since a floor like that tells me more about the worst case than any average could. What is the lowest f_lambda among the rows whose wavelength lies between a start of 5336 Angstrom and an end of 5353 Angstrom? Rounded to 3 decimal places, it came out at 3.637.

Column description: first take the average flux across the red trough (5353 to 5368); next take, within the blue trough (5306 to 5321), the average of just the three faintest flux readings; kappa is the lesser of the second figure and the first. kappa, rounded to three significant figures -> 3.95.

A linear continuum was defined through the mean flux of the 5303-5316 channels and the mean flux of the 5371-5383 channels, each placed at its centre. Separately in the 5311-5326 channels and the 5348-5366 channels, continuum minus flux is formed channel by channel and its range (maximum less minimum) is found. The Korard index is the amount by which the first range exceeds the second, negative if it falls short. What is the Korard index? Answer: -1.6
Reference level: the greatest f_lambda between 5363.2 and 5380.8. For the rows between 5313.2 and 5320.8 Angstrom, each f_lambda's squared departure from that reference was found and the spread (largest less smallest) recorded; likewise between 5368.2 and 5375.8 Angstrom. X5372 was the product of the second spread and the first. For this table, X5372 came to 0.010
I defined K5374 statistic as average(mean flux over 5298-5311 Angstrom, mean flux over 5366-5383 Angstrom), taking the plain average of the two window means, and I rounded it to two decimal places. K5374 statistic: 4.08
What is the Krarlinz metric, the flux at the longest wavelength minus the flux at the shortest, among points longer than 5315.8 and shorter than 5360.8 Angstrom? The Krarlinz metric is 0.33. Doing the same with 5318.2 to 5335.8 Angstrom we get -0.52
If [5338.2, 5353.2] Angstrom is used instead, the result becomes -0.33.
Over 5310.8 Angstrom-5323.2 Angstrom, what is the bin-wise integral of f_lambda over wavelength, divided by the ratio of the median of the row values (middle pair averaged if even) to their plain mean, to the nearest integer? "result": 54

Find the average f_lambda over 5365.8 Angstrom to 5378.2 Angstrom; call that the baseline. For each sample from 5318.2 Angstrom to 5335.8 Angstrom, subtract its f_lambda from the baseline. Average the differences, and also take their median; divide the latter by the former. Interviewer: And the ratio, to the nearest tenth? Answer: 0.3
